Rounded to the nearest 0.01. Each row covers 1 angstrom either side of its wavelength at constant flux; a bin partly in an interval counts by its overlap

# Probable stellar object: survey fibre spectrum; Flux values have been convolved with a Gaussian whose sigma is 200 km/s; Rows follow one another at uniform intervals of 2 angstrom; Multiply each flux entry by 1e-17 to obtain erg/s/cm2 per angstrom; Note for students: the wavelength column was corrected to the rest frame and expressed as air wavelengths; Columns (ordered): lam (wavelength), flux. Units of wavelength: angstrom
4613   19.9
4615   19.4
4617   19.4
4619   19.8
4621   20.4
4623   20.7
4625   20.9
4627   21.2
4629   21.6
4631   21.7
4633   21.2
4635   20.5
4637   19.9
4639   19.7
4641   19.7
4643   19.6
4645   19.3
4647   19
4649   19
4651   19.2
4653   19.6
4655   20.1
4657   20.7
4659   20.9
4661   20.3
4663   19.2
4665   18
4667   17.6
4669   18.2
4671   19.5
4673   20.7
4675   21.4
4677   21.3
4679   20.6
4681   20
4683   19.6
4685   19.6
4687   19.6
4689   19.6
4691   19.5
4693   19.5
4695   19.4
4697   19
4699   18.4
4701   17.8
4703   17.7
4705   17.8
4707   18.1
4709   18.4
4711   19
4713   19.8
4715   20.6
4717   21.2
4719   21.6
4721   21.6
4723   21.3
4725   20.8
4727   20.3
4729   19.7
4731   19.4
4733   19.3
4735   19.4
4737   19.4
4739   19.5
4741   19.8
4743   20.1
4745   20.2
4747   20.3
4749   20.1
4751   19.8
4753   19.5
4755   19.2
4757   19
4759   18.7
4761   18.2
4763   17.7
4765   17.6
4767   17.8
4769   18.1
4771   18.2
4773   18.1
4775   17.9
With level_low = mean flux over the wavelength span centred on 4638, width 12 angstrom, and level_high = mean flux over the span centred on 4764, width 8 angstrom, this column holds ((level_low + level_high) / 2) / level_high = 1.06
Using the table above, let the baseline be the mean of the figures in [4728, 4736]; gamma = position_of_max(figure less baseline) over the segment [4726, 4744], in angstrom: 4727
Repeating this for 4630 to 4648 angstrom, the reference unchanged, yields 4631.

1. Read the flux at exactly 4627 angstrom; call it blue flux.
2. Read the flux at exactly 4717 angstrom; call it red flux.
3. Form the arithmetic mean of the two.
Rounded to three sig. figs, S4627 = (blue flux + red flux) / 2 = 21.2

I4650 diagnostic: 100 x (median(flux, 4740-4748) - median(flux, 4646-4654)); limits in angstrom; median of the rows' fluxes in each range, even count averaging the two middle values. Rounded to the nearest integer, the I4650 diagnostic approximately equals 105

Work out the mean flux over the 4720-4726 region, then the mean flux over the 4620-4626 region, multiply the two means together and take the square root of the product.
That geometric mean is 20.9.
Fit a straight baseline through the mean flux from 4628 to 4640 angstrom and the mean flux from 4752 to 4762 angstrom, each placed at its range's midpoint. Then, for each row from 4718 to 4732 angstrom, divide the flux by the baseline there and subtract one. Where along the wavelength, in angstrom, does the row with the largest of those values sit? 4721 angstrom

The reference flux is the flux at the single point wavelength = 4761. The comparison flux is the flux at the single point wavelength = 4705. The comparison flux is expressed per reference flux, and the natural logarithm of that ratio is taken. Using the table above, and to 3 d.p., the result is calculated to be -0.022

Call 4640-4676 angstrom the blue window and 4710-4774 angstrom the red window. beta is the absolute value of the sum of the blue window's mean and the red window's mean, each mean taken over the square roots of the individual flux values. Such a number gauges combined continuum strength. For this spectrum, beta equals 8.84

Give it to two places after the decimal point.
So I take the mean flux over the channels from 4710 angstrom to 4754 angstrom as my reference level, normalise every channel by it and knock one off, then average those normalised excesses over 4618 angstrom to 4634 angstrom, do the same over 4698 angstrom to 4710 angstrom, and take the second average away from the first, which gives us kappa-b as 0.14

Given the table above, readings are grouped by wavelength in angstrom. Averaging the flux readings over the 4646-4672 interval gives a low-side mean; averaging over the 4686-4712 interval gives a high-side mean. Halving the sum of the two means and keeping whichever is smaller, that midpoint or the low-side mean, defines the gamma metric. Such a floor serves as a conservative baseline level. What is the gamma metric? 19.0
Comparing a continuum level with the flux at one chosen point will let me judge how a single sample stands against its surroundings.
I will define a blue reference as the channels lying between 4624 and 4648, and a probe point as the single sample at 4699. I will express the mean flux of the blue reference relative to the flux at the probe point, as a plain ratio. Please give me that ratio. 1.11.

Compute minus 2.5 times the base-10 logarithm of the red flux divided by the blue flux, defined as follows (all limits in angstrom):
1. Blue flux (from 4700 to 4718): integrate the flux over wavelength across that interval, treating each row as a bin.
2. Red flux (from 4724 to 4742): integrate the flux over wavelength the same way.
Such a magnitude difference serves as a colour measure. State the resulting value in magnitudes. -0.04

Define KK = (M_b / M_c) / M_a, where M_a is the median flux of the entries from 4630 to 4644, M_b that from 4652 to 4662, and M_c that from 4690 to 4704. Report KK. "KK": 0.054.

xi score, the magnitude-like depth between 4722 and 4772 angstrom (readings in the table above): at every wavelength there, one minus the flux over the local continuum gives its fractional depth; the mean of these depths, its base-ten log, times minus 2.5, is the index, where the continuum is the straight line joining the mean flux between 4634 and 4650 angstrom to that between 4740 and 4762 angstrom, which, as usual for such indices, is 5.0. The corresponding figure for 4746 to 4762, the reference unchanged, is 5.1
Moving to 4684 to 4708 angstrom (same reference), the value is 3.6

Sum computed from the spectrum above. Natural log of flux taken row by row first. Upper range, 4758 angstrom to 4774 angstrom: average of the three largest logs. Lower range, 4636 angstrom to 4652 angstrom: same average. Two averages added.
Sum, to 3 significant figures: 5.89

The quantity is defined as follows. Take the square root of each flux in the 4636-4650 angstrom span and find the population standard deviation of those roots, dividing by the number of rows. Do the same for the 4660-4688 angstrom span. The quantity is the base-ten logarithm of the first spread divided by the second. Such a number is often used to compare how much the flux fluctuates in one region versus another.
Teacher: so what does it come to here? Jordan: -0.53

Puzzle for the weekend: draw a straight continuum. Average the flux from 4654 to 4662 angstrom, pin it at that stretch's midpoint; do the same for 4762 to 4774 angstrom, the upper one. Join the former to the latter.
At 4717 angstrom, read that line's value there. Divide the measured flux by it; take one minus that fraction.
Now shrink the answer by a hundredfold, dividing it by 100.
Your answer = -0.0011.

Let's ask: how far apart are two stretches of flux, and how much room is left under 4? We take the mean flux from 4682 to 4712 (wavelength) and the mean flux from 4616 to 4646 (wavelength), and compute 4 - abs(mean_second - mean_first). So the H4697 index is 2.5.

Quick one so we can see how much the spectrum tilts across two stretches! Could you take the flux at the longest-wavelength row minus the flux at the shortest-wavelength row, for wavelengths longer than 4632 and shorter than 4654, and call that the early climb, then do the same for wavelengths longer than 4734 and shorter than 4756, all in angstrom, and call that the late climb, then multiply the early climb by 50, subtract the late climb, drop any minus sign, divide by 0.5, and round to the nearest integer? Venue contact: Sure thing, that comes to 160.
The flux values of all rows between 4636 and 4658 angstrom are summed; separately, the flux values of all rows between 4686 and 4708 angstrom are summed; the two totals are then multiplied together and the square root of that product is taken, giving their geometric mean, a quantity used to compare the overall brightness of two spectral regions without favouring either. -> 211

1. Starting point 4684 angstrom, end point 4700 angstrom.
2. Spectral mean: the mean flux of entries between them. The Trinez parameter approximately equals 19.3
